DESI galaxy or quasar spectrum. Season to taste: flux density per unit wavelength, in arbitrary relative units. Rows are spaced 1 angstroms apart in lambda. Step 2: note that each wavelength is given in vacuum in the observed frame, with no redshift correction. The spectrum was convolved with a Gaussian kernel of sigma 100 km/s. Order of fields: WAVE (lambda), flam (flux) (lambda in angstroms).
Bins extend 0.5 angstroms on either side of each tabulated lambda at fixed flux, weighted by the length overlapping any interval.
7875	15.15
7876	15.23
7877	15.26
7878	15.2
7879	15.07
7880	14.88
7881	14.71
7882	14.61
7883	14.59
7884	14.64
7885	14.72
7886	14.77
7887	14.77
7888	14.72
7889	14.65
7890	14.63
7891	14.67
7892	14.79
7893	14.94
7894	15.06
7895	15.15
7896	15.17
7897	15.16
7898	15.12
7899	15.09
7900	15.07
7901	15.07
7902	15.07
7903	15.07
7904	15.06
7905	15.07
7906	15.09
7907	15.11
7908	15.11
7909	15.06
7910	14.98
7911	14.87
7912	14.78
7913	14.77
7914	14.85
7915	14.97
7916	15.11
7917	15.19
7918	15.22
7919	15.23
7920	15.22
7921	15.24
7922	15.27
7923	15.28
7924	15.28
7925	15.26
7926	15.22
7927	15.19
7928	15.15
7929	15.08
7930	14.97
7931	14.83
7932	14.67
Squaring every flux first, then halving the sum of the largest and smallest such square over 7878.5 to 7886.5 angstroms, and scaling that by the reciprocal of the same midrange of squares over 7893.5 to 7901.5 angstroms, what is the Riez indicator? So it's 0.963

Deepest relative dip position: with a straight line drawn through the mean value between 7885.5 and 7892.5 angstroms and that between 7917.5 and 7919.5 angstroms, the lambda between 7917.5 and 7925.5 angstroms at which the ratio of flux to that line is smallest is 7925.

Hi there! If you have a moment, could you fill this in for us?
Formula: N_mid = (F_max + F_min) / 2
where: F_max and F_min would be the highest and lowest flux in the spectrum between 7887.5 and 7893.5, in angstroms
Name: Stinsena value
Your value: 14.8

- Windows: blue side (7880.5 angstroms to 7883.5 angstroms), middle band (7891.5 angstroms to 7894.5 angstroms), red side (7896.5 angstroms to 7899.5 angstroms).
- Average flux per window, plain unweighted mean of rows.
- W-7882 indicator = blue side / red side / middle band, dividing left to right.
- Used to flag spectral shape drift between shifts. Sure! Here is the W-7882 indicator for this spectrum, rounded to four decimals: 0.0648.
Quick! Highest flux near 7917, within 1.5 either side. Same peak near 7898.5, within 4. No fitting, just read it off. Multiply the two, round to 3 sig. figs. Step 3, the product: 231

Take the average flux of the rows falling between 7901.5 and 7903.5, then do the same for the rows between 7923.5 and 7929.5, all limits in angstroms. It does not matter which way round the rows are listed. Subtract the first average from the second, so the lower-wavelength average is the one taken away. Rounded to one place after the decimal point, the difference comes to 0.1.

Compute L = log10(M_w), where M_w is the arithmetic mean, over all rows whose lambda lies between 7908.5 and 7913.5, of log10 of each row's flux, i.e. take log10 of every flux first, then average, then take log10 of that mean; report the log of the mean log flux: 0.0693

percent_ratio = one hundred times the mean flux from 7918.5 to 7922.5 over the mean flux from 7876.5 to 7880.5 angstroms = 101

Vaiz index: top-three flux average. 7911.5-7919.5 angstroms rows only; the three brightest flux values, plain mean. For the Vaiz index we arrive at 15.2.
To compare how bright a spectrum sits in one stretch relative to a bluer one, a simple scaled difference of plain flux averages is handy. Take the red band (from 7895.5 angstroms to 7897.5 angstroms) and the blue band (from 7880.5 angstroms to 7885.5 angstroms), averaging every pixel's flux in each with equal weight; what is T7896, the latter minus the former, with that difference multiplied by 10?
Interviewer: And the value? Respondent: -5.1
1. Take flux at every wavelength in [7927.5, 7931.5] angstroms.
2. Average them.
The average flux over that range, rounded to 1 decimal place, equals 15.0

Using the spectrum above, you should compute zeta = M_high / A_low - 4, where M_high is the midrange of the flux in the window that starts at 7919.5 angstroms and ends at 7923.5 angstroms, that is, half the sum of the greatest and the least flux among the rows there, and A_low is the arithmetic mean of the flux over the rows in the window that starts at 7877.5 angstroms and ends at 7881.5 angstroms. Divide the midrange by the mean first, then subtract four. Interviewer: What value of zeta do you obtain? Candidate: -2.98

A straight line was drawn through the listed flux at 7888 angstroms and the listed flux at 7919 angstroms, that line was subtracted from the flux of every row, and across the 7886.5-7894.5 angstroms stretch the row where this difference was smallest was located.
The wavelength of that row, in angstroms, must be 7890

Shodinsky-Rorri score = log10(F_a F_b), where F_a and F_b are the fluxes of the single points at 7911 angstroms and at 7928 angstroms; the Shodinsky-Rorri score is 2.35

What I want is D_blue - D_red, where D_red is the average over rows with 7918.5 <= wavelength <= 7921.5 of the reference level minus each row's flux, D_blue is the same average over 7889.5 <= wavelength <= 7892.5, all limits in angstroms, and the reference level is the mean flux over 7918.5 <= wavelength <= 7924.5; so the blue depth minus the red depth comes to 0.53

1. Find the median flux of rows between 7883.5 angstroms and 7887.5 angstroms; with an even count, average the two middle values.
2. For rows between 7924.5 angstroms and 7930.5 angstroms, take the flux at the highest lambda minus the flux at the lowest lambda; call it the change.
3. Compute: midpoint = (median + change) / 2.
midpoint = 7.23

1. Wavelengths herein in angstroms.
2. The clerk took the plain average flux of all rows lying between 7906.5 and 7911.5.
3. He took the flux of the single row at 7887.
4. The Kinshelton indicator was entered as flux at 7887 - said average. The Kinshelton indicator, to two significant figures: -0.26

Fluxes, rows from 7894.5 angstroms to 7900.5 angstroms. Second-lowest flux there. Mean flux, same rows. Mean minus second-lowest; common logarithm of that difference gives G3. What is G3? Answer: -1.4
